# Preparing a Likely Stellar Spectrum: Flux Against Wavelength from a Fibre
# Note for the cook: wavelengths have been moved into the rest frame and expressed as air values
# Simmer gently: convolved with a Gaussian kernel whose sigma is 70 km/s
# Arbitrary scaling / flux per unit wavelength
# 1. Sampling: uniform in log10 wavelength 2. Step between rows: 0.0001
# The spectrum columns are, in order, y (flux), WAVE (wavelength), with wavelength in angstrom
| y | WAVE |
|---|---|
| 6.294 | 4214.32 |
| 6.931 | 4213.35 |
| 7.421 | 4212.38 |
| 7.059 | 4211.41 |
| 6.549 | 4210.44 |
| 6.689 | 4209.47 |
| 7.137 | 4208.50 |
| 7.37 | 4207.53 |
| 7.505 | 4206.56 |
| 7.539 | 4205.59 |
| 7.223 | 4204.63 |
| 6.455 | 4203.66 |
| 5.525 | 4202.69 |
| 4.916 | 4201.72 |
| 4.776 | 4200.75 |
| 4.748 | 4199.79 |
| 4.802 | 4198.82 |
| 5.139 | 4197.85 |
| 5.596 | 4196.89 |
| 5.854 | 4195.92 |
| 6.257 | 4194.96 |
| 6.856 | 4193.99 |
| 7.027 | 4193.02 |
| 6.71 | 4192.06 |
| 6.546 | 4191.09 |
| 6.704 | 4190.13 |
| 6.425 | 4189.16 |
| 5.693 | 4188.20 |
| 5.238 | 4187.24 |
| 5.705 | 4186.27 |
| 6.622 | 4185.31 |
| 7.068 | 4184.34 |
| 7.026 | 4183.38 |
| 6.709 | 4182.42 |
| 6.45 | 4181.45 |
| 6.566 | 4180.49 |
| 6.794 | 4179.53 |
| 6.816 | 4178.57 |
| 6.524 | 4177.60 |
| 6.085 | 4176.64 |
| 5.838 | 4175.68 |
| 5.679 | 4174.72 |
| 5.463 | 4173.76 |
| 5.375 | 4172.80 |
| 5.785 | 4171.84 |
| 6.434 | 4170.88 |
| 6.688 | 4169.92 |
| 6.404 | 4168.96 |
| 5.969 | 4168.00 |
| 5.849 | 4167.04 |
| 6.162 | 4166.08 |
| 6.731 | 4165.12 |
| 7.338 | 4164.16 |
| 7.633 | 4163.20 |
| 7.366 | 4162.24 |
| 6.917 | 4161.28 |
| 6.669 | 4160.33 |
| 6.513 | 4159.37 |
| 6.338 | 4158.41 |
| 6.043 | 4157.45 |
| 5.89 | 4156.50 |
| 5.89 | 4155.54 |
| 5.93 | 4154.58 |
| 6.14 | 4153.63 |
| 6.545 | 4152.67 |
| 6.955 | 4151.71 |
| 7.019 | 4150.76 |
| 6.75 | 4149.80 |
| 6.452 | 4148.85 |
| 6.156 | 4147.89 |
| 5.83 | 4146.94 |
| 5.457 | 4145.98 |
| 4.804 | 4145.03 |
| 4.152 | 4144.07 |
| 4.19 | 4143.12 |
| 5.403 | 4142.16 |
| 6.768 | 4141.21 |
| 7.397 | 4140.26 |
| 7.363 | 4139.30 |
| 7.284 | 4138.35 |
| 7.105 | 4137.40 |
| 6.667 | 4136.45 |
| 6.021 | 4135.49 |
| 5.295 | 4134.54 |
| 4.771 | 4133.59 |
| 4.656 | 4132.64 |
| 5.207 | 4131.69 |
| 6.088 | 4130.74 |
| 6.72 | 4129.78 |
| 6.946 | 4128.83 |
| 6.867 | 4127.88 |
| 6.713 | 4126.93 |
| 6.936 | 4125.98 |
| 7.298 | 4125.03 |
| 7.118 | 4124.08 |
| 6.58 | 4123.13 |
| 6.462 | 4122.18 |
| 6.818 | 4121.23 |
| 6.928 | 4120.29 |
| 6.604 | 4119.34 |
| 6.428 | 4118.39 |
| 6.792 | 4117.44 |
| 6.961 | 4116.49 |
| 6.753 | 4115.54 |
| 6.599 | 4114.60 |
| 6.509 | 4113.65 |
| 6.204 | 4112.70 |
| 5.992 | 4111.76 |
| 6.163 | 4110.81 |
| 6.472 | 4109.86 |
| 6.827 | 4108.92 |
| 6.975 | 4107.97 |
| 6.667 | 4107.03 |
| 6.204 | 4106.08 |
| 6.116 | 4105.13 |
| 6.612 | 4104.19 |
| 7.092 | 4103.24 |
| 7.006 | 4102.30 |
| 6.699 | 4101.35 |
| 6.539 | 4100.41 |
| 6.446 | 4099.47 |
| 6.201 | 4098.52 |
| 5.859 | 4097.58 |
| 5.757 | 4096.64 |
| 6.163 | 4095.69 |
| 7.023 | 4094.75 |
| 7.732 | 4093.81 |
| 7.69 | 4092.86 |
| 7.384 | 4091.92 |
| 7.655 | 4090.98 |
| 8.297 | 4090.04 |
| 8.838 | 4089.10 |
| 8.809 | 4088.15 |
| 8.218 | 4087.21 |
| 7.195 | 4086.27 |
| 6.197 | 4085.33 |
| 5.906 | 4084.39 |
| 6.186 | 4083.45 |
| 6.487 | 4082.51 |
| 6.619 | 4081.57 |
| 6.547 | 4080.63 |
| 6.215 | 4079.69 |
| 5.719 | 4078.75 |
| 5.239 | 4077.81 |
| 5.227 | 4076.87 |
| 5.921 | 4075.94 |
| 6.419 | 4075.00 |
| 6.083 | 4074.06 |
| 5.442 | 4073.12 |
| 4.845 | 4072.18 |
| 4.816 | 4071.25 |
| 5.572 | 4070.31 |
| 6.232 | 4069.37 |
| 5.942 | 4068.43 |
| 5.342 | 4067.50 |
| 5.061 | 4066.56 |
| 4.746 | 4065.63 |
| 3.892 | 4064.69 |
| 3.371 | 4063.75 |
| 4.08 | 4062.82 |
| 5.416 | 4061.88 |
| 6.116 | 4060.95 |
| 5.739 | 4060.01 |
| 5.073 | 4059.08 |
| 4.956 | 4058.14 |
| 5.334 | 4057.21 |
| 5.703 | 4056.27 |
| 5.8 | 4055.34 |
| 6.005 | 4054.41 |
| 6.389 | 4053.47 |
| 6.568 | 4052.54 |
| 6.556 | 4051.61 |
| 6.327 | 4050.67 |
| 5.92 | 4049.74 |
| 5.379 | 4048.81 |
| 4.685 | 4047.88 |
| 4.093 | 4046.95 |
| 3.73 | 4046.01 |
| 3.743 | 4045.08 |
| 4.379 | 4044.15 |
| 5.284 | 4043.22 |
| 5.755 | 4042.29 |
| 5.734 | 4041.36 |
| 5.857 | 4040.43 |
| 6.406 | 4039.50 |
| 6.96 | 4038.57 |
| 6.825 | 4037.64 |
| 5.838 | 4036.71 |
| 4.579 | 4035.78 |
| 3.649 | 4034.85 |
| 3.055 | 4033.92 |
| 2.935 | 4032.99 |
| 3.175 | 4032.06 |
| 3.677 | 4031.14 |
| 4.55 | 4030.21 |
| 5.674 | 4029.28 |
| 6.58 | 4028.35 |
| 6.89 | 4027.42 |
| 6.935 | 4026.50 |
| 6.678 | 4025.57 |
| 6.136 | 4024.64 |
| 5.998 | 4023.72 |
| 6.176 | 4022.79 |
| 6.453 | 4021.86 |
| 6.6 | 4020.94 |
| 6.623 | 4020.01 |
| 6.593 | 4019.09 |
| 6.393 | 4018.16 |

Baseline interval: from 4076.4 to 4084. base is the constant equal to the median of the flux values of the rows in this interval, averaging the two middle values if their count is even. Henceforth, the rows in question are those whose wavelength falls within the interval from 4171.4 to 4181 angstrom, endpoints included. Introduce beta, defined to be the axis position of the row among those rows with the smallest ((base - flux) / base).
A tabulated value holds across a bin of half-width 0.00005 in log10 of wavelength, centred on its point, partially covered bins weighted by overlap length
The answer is 4178.57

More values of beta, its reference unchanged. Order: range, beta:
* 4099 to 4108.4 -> 4103.24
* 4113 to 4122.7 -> 4116.49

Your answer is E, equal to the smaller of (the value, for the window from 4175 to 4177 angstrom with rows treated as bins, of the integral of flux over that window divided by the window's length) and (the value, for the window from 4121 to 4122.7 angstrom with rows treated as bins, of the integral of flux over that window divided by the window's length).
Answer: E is 5.93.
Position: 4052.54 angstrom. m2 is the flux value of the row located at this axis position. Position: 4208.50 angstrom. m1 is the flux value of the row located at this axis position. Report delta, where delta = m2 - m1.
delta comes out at -0.6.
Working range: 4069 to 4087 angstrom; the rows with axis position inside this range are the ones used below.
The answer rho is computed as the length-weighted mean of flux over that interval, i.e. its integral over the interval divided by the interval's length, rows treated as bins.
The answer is 6.0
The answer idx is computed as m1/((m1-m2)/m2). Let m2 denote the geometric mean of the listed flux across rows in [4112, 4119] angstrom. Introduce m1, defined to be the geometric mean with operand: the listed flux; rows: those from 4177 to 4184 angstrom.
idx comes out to 476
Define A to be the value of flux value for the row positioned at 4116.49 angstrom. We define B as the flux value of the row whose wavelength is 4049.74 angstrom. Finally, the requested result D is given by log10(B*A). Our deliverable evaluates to 1.61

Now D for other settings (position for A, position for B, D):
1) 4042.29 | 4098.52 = 1.55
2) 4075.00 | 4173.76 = 1.54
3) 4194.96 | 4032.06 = 1.30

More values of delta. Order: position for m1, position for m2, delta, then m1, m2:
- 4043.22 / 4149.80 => 1.5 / 5.284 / 6.75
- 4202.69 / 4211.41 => 1.5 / 5.525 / 7.059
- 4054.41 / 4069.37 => 0.2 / 6.005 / 6.232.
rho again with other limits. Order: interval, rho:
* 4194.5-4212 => 6.2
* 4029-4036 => 3.8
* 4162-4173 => 6.5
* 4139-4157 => 6.0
